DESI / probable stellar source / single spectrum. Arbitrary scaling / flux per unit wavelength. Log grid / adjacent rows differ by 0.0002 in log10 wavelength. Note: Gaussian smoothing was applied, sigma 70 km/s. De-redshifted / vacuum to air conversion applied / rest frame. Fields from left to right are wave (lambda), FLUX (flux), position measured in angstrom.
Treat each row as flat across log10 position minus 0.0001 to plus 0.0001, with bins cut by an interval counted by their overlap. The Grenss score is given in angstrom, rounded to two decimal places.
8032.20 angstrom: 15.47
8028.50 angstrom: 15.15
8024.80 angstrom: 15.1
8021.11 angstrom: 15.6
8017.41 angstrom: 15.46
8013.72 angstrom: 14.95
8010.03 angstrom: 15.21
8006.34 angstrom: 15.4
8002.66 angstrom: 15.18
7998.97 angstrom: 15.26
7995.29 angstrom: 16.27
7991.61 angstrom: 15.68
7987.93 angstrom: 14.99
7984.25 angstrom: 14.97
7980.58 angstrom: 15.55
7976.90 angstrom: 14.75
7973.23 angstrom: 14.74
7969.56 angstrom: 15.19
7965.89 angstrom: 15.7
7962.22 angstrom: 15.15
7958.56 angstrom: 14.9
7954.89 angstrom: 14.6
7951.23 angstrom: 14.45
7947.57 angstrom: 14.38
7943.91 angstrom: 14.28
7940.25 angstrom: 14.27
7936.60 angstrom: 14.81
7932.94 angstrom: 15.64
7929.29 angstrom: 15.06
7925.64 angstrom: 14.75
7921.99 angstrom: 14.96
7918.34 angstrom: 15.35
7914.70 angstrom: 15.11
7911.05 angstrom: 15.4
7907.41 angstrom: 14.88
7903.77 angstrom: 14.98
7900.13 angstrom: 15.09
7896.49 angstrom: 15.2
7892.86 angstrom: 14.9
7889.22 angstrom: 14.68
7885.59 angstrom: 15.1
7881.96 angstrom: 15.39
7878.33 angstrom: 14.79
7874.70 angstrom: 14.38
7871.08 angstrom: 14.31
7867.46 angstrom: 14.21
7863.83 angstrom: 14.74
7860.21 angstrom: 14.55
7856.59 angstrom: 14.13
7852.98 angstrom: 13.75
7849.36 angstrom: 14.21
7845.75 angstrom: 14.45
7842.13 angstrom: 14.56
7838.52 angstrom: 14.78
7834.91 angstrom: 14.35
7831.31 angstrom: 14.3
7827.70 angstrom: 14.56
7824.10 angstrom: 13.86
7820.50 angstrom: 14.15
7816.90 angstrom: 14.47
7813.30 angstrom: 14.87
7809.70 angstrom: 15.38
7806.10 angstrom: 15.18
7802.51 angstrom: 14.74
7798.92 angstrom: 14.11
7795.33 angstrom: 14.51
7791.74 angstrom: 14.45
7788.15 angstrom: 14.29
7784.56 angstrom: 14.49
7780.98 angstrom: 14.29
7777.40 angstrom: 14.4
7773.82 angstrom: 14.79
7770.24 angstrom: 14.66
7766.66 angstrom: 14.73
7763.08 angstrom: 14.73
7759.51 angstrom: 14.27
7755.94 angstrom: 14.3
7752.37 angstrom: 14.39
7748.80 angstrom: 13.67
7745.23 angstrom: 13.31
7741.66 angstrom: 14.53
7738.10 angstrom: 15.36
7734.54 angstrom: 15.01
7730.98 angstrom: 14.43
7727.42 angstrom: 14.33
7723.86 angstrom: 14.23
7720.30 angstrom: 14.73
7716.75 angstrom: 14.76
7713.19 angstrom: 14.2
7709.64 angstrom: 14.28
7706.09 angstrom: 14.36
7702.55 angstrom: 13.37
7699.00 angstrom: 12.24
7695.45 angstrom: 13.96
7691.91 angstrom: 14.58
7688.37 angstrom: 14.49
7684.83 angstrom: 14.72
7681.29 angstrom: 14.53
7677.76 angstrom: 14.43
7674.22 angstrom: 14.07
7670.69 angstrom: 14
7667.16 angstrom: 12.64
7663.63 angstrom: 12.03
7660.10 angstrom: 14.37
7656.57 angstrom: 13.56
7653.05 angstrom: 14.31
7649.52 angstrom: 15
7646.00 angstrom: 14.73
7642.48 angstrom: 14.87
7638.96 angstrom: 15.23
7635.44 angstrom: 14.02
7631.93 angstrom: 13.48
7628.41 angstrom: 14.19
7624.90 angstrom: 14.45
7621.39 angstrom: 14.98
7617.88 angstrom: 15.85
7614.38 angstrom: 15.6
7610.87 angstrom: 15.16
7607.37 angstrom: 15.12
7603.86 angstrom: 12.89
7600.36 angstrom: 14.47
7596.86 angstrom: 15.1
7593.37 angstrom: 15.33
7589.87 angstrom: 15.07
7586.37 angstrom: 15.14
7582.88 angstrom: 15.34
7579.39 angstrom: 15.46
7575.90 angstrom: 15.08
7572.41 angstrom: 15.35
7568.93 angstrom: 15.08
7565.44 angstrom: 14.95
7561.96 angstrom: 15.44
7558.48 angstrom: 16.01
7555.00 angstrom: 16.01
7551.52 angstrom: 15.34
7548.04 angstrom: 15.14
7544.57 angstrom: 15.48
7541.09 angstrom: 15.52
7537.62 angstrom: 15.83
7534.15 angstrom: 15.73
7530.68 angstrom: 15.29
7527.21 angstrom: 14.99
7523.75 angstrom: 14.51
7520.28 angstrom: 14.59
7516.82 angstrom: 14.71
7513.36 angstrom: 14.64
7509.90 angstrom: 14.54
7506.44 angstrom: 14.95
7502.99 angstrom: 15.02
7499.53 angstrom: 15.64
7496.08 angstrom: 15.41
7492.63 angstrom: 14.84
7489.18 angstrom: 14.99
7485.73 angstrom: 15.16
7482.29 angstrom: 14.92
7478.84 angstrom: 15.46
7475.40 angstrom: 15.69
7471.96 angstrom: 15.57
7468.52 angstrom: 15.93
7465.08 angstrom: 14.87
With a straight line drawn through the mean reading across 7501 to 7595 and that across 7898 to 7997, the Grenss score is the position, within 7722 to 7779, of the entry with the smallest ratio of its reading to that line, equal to 7745.23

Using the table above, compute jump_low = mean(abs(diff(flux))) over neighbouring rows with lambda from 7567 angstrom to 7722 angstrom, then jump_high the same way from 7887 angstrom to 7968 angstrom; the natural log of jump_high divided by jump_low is -0.7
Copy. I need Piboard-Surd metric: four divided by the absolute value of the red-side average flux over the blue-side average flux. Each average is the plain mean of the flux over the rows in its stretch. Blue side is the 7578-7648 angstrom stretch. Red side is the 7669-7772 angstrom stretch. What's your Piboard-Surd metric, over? 4.15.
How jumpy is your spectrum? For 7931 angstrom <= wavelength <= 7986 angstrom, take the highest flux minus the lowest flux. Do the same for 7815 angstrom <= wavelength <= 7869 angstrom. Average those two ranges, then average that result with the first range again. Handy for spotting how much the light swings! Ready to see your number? 1.33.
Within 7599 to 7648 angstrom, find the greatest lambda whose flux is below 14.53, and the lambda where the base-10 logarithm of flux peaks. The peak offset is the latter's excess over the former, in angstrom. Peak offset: -17.6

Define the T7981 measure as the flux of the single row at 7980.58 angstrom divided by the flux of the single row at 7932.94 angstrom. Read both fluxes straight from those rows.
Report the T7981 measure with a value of 0.99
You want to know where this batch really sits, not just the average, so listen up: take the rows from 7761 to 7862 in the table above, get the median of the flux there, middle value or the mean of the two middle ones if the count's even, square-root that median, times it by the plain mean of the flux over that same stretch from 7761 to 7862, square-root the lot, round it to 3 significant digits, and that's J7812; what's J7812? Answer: 7.43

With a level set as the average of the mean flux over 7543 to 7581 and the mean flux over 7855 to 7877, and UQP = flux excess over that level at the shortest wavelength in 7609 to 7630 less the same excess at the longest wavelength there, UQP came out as 1.0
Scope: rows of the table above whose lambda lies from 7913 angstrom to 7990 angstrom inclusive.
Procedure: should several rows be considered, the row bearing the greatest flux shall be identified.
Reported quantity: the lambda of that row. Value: 7965.89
